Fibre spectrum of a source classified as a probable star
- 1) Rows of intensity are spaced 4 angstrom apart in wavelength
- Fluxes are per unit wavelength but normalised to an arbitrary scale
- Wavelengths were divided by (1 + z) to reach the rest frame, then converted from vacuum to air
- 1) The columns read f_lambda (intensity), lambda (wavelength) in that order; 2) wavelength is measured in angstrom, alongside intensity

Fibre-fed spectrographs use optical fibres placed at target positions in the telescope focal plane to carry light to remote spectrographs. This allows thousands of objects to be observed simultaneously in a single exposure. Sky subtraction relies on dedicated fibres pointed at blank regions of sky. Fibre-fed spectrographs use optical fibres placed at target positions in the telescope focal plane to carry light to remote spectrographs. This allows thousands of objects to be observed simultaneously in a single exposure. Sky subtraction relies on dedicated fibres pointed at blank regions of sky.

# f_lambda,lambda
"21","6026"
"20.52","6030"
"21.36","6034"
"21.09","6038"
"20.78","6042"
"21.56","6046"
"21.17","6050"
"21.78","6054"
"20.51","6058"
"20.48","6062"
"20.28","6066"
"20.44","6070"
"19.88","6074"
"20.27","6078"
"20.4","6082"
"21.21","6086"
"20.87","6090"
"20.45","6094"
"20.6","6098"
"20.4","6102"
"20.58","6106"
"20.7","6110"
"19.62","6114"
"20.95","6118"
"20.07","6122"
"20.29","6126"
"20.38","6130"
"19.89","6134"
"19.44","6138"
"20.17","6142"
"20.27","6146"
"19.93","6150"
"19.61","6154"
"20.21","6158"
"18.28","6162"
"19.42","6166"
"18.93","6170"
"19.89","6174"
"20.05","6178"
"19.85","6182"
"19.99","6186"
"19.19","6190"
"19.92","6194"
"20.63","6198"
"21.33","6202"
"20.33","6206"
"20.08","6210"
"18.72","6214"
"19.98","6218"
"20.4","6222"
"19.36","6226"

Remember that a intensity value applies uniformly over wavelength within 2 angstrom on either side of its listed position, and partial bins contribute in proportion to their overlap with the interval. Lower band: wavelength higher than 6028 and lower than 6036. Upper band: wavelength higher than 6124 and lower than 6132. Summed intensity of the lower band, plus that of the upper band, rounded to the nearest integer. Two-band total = 83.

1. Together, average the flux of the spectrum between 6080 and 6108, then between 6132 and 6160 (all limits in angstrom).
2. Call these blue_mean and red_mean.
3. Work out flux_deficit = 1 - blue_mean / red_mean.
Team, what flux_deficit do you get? -0.04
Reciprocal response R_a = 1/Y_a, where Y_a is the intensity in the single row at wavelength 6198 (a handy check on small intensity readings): 0.0485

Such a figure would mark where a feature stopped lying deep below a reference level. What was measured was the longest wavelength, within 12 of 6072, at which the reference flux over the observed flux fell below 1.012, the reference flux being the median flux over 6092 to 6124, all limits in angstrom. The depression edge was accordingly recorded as 6082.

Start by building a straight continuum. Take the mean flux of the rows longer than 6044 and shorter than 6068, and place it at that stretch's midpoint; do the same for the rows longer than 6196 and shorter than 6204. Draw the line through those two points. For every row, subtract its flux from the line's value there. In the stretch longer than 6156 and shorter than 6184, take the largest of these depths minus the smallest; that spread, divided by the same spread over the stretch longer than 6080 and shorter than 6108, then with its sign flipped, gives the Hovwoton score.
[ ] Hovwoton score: -2.4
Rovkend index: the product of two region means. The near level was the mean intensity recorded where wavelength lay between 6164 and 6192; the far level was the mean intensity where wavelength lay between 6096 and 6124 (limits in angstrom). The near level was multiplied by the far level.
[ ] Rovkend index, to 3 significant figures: 401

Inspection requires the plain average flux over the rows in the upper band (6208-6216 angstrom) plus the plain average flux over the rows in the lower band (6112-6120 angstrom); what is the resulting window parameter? 39.7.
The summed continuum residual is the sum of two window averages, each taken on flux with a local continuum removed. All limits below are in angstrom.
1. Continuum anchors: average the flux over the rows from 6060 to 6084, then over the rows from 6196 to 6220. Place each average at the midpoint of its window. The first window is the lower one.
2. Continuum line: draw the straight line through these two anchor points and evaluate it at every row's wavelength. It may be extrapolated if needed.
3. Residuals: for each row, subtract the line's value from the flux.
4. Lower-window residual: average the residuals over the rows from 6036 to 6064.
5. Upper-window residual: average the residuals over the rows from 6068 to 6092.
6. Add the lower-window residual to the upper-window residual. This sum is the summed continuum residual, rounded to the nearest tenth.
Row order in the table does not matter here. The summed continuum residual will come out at 1.0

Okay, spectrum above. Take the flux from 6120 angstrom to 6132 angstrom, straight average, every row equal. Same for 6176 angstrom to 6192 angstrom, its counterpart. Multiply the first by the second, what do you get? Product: 400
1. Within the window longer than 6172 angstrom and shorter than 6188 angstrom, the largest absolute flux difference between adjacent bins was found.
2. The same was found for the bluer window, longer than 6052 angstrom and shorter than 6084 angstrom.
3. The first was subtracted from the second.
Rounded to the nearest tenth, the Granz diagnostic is 1.1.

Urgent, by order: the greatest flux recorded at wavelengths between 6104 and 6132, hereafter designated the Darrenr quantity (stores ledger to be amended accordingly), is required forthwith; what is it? 20.95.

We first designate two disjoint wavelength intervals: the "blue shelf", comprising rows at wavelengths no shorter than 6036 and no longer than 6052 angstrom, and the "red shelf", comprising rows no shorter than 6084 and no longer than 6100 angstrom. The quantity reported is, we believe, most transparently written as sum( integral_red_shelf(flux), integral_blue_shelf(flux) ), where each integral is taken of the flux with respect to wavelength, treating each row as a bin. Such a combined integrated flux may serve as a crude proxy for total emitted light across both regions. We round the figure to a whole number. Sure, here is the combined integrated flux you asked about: 671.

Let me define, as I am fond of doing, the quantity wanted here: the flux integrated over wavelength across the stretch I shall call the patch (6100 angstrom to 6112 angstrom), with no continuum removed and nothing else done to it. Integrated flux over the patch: 247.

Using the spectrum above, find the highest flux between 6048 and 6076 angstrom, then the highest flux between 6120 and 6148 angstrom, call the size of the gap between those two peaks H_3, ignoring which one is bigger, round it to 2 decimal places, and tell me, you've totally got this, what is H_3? 1.40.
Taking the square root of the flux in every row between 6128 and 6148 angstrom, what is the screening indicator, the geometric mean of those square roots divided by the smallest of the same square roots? 1.01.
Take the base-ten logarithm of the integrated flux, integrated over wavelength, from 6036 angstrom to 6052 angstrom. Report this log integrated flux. 2.53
